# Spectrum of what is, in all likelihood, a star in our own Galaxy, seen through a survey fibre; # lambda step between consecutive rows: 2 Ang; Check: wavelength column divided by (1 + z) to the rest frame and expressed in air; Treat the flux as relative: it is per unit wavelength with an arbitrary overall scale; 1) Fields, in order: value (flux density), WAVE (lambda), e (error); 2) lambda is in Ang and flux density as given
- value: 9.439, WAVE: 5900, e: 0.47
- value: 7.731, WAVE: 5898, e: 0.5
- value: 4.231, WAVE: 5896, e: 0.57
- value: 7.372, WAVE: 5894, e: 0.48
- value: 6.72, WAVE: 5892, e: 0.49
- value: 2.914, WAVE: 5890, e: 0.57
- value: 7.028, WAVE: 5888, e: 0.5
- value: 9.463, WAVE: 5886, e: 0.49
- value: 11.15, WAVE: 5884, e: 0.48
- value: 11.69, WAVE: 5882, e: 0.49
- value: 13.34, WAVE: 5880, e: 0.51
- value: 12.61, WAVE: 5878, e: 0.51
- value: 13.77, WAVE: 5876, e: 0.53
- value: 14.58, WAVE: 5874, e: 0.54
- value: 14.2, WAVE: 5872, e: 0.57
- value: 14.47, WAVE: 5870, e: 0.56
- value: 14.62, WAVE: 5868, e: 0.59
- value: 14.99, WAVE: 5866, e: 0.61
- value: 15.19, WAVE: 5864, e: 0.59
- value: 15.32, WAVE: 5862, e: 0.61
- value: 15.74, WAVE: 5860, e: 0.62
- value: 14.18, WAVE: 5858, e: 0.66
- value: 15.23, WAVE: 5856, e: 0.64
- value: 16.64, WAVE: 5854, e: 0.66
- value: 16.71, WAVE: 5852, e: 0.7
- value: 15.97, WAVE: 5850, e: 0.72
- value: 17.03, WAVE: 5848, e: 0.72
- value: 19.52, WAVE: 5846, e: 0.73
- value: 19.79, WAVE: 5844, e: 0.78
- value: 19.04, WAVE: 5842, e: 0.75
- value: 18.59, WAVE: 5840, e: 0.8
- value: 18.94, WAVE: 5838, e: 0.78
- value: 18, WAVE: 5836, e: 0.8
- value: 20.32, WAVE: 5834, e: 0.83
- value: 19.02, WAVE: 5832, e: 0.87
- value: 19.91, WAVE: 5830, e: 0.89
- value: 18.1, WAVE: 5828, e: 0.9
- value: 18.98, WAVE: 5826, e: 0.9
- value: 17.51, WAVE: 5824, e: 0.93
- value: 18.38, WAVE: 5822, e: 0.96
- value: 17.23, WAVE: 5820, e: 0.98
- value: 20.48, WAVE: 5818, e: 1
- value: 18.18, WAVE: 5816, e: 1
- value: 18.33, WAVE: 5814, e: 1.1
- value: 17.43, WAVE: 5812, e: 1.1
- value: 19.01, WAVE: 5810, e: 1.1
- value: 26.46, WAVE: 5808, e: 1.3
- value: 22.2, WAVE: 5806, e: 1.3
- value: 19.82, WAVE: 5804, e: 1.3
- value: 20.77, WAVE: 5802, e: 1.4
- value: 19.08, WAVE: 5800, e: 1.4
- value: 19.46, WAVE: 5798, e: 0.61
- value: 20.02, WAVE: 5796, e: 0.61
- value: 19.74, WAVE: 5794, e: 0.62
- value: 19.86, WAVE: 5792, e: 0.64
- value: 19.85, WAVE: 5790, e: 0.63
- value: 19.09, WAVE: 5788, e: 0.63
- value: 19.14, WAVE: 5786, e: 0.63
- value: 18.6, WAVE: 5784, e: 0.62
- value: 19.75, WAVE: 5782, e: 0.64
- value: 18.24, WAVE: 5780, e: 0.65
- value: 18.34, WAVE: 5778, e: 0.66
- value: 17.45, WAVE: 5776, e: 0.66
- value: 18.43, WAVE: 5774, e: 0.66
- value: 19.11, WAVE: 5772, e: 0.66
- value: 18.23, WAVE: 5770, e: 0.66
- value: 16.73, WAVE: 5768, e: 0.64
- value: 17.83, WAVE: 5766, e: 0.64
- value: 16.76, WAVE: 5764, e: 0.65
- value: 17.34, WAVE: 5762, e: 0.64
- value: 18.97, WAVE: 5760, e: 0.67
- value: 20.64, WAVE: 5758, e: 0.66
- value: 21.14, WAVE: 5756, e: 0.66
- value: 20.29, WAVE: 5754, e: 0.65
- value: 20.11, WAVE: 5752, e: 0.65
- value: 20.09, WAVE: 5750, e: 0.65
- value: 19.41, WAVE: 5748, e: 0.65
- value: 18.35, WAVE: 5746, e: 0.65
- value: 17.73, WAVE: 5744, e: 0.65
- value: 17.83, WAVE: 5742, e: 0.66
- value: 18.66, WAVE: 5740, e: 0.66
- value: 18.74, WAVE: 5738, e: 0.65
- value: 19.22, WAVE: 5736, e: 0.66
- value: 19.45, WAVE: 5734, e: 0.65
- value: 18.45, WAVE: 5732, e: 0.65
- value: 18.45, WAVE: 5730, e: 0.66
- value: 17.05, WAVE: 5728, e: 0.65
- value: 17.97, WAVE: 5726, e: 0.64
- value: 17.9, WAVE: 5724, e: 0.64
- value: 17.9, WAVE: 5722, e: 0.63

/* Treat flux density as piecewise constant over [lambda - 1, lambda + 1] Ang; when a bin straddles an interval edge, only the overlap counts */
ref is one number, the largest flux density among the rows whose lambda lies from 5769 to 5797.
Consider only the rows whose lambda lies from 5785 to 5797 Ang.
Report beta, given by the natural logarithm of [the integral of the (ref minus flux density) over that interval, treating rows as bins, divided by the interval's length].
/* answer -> -0.9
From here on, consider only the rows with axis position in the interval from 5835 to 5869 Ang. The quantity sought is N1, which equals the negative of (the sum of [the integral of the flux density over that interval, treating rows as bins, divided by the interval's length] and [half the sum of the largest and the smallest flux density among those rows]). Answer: -33.8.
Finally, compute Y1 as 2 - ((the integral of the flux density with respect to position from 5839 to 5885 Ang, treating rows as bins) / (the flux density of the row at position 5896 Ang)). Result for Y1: -166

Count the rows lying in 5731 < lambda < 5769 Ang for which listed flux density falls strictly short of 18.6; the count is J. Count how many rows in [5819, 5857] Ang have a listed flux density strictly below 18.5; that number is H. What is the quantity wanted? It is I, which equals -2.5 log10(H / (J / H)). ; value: -2.7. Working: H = 10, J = 8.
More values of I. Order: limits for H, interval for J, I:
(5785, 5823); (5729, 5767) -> -1.2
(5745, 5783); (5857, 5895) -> -1.8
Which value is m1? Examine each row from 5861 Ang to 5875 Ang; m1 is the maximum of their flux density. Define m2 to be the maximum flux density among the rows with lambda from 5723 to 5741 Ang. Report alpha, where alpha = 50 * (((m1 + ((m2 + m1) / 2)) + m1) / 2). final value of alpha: 1201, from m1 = 15.32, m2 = 19.45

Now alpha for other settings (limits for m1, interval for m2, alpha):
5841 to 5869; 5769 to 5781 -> 1476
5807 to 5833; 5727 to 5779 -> 1918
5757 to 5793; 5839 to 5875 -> 1537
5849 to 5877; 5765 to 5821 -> 1375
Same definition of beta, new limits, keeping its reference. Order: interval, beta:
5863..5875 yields 1.7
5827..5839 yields 0.0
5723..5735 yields 0.6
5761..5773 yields 0.9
